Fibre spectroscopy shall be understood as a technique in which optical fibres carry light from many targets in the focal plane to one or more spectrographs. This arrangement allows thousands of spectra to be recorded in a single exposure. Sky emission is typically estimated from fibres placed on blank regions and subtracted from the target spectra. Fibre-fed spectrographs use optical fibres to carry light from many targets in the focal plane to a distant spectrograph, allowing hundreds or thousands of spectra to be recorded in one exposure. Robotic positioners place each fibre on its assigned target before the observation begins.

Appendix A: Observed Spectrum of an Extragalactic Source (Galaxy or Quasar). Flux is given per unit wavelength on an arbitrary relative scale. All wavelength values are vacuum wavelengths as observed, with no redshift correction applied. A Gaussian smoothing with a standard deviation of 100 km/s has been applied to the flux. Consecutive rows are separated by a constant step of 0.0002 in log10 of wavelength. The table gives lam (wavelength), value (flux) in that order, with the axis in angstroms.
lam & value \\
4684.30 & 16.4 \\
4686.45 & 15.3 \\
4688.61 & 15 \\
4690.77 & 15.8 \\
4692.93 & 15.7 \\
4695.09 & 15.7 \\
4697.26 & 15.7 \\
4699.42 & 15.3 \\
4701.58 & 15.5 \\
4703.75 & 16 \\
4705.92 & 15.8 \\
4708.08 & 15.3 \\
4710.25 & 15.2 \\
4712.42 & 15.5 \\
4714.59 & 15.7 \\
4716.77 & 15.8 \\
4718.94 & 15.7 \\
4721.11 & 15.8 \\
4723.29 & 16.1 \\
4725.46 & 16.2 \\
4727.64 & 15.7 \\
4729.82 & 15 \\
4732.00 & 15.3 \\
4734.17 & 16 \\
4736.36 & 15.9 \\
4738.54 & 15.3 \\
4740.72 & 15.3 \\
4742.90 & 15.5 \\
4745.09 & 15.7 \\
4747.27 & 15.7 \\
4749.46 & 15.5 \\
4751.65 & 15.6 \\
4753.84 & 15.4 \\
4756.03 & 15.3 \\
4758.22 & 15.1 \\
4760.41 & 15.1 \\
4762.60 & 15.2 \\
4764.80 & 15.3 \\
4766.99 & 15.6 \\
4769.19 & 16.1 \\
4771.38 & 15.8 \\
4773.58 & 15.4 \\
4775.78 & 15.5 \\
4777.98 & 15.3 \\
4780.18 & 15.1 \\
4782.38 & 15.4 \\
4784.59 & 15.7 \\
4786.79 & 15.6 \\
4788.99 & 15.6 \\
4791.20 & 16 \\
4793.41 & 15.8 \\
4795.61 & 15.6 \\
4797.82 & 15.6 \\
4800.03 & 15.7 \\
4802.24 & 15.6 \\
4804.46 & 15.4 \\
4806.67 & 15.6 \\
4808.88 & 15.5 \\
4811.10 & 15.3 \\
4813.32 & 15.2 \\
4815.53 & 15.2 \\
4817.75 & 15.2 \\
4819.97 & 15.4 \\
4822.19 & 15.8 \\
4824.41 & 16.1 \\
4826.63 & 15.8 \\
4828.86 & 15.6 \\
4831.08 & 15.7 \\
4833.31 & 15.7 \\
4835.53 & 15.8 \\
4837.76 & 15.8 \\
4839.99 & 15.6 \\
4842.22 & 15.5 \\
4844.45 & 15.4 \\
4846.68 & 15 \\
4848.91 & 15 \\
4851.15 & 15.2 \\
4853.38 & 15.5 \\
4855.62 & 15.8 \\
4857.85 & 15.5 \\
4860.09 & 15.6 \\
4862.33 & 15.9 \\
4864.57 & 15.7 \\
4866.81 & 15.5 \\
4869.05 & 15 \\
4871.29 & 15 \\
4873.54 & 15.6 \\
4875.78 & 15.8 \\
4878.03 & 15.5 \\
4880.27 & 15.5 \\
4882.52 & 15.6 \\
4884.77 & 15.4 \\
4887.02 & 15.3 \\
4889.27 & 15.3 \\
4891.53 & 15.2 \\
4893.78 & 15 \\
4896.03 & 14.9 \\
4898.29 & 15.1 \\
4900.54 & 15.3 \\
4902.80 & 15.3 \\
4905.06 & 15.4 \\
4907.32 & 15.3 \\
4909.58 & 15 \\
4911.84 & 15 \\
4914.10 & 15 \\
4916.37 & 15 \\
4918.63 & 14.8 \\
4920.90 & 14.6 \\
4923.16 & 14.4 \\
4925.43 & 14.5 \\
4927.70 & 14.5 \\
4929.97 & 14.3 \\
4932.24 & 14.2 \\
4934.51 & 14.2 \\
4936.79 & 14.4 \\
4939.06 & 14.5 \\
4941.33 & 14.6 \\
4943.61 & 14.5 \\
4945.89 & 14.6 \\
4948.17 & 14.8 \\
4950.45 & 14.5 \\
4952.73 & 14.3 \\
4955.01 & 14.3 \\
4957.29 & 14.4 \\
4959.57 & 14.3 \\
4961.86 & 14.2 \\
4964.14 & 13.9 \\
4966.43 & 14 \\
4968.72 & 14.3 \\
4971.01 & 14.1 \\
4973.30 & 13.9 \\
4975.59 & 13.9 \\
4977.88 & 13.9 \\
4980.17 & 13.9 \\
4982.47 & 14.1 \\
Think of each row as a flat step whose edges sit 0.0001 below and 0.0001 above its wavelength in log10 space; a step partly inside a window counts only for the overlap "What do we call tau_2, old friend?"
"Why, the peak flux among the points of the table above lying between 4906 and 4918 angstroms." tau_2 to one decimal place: 15.3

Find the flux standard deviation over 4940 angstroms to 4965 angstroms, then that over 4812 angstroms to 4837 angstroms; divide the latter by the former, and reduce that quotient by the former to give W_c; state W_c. 1.0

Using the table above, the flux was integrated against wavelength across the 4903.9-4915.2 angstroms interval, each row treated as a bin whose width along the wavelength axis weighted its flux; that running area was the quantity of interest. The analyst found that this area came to 171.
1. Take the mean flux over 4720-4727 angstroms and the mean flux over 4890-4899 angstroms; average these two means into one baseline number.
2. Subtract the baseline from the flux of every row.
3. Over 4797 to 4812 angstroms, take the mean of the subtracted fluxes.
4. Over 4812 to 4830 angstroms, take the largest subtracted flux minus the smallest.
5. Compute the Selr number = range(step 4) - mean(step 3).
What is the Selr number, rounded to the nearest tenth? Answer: 0.9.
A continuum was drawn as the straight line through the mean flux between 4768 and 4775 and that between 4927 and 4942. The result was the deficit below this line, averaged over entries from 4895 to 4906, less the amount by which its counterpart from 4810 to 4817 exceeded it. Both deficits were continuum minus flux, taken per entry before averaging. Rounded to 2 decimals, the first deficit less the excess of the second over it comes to -1.23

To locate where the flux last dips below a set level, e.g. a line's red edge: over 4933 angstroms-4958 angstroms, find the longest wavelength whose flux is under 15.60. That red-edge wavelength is 4957.29 angstroms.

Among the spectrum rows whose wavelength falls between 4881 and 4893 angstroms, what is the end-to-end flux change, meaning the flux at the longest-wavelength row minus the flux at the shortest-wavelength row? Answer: -0.4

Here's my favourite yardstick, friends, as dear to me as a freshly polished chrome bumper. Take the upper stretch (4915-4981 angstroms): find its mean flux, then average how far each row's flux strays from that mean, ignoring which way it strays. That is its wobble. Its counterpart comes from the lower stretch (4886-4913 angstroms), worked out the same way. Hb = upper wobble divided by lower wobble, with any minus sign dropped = 1.59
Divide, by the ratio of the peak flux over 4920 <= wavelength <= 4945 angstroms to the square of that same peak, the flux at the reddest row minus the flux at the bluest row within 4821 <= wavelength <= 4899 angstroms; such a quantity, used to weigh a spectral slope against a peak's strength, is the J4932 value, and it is -10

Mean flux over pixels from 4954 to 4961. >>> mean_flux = 14.3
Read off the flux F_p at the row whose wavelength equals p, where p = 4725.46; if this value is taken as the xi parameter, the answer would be 16.2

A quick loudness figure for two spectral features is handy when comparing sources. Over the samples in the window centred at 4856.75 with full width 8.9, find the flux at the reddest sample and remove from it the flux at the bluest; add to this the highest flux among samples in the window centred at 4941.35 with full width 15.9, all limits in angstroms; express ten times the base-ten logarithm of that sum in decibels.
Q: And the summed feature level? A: 11.7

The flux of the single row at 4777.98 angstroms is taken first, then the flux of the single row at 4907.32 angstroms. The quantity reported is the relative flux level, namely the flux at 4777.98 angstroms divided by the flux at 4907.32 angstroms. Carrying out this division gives 1.00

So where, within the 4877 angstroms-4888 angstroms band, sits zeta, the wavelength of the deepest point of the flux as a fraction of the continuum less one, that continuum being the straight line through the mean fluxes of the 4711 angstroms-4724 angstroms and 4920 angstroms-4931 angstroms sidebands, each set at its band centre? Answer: 4887.02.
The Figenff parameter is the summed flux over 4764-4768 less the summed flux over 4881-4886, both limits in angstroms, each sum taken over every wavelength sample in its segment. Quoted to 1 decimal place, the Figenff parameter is -0.1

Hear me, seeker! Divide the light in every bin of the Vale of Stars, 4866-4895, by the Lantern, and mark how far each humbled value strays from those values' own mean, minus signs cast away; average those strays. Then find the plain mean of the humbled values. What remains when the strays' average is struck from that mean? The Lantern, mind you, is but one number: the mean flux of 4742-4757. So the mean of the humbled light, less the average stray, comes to 0.98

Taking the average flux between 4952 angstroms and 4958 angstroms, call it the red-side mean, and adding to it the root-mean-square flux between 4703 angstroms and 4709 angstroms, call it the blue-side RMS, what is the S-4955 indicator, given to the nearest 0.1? 30.0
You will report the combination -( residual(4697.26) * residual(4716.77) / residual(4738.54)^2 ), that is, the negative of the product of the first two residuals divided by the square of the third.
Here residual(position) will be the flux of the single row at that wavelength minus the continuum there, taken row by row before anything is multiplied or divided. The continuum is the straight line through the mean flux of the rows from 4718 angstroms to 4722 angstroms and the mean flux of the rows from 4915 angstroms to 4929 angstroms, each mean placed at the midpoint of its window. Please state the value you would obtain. 0.0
